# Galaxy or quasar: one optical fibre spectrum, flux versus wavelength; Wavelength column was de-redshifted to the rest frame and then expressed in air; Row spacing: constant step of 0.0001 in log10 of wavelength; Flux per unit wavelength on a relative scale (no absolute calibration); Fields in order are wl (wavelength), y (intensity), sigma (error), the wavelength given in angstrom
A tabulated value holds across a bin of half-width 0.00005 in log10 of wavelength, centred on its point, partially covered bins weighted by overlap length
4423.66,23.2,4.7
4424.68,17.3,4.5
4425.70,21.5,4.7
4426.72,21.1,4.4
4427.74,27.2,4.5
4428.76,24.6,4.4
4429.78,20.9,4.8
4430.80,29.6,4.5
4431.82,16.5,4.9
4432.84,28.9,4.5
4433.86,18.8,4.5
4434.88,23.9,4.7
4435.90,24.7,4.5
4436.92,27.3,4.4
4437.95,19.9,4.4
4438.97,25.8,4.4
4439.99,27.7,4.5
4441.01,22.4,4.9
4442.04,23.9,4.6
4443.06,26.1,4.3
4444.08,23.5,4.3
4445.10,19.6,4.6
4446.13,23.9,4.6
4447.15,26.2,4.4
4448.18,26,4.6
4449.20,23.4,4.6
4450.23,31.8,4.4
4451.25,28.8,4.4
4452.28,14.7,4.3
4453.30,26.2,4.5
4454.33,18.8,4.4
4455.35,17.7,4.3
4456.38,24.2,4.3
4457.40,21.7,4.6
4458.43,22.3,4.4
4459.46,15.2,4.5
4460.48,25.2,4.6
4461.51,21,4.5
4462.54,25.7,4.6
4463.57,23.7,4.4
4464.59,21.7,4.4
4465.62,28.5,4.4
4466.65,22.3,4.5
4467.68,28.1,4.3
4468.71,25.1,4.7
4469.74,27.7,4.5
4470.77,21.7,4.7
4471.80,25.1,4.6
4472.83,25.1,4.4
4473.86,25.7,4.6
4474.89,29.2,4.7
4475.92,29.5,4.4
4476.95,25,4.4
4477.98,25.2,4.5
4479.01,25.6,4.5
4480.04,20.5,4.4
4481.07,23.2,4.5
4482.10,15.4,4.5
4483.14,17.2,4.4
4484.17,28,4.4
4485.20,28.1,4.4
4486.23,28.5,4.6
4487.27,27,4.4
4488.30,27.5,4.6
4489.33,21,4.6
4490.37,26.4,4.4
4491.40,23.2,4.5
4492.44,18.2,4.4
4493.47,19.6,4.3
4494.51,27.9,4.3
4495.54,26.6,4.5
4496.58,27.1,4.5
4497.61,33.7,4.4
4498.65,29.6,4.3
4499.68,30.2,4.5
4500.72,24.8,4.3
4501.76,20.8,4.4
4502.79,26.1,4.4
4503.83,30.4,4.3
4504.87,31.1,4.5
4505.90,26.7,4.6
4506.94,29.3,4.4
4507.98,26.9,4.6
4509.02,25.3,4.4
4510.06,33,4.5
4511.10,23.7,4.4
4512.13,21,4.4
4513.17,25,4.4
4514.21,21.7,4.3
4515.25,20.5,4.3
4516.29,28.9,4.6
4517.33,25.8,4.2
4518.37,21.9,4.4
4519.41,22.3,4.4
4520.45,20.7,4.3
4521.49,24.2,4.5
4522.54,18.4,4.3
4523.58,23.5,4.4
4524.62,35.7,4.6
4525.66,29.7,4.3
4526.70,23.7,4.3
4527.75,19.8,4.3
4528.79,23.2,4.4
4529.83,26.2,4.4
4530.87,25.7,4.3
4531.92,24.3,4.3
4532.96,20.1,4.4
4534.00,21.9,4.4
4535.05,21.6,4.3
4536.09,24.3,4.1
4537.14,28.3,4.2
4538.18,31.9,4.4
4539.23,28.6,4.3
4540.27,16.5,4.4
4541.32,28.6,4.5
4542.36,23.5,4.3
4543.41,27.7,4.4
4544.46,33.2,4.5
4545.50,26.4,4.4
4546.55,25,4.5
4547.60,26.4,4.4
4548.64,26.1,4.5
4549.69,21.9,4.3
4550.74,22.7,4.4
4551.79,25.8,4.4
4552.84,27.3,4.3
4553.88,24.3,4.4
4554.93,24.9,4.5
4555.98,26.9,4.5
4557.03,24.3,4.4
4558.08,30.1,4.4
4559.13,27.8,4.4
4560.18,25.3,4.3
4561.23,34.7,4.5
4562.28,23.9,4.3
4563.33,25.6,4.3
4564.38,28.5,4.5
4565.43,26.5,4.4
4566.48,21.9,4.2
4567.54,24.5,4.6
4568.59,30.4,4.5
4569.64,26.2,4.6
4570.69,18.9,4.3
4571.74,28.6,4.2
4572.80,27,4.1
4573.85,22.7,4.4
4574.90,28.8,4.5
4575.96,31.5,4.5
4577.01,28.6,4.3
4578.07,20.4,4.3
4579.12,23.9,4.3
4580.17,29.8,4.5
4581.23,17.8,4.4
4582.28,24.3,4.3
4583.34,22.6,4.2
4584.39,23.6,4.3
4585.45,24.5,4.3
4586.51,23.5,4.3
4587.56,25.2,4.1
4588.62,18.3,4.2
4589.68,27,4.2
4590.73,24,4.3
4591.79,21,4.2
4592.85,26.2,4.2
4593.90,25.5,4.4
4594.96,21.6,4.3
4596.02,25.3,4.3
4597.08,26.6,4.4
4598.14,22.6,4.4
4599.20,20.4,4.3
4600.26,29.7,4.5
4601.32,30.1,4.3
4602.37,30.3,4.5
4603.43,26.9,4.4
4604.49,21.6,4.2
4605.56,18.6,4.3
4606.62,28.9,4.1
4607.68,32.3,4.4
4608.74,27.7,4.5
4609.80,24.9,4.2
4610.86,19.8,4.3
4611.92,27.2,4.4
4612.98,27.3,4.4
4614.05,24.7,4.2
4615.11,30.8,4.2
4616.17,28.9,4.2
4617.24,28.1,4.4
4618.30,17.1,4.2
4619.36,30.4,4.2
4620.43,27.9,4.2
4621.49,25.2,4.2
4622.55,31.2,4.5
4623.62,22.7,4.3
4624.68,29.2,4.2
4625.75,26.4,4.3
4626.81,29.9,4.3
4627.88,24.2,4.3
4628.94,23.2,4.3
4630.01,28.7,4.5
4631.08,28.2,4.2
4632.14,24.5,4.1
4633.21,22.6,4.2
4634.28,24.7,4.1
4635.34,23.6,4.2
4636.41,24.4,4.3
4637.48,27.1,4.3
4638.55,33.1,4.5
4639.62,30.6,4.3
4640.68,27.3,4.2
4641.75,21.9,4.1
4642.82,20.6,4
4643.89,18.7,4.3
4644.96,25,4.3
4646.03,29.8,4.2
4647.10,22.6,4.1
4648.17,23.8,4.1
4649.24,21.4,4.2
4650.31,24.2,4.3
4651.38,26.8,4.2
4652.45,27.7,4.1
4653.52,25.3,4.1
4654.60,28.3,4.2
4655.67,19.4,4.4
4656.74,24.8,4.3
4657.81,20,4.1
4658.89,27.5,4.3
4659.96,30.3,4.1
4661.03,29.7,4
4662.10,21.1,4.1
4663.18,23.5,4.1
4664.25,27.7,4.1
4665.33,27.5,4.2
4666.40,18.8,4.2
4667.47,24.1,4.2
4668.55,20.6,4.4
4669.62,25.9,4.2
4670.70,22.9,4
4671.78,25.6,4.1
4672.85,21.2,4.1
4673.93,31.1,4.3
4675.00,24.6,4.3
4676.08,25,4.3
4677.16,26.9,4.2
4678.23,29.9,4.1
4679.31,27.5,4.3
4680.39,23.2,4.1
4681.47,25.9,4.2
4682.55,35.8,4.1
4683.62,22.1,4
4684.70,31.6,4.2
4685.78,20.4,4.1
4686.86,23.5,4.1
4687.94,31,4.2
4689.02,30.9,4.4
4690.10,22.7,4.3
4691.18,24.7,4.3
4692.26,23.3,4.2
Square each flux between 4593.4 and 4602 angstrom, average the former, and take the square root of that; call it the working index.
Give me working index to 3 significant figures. 25.4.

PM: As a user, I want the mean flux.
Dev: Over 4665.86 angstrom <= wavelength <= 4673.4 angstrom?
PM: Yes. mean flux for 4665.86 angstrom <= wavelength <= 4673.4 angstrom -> 22.7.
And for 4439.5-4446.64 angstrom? 23.9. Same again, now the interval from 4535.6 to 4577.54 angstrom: 26.4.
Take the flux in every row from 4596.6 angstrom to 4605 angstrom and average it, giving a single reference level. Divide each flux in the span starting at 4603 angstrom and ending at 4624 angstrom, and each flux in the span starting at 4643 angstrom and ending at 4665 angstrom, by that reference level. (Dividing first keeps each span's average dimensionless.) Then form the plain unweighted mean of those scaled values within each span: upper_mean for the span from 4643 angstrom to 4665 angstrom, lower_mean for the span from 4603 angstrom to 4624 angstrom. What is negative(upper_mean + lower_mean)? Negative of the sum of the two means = -1.96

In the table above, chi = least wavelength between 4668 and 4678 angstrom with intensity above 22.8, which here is 4669.62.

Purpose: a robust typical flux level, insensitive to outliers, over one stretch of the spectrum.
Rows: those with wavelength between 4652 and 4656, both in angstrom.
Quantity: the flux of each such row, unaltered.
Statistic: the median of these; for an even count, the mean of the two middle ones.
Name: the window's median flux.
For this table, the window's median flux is 26.5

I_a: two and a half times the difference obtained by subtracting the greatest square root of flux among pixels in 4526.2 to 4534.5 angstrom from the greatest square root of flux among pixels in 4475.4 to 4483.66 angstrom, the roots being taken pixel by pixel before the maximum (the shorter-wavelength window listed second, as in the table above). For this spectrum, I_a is 0.8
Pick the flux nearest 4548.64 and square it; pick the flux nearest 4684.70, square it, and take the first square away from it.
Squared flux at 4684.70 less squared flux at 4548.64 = 317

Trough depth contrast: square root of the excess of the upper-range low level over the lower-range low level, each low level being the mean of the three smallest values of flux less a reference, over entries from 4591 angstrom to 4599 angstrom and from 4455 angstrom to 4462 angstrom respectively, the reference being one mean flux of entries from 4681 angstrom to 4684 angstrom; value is 1.9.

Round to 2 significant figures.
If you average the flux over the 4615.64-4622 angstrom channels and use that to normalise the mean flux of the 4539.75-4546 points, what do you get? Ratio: 0.99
